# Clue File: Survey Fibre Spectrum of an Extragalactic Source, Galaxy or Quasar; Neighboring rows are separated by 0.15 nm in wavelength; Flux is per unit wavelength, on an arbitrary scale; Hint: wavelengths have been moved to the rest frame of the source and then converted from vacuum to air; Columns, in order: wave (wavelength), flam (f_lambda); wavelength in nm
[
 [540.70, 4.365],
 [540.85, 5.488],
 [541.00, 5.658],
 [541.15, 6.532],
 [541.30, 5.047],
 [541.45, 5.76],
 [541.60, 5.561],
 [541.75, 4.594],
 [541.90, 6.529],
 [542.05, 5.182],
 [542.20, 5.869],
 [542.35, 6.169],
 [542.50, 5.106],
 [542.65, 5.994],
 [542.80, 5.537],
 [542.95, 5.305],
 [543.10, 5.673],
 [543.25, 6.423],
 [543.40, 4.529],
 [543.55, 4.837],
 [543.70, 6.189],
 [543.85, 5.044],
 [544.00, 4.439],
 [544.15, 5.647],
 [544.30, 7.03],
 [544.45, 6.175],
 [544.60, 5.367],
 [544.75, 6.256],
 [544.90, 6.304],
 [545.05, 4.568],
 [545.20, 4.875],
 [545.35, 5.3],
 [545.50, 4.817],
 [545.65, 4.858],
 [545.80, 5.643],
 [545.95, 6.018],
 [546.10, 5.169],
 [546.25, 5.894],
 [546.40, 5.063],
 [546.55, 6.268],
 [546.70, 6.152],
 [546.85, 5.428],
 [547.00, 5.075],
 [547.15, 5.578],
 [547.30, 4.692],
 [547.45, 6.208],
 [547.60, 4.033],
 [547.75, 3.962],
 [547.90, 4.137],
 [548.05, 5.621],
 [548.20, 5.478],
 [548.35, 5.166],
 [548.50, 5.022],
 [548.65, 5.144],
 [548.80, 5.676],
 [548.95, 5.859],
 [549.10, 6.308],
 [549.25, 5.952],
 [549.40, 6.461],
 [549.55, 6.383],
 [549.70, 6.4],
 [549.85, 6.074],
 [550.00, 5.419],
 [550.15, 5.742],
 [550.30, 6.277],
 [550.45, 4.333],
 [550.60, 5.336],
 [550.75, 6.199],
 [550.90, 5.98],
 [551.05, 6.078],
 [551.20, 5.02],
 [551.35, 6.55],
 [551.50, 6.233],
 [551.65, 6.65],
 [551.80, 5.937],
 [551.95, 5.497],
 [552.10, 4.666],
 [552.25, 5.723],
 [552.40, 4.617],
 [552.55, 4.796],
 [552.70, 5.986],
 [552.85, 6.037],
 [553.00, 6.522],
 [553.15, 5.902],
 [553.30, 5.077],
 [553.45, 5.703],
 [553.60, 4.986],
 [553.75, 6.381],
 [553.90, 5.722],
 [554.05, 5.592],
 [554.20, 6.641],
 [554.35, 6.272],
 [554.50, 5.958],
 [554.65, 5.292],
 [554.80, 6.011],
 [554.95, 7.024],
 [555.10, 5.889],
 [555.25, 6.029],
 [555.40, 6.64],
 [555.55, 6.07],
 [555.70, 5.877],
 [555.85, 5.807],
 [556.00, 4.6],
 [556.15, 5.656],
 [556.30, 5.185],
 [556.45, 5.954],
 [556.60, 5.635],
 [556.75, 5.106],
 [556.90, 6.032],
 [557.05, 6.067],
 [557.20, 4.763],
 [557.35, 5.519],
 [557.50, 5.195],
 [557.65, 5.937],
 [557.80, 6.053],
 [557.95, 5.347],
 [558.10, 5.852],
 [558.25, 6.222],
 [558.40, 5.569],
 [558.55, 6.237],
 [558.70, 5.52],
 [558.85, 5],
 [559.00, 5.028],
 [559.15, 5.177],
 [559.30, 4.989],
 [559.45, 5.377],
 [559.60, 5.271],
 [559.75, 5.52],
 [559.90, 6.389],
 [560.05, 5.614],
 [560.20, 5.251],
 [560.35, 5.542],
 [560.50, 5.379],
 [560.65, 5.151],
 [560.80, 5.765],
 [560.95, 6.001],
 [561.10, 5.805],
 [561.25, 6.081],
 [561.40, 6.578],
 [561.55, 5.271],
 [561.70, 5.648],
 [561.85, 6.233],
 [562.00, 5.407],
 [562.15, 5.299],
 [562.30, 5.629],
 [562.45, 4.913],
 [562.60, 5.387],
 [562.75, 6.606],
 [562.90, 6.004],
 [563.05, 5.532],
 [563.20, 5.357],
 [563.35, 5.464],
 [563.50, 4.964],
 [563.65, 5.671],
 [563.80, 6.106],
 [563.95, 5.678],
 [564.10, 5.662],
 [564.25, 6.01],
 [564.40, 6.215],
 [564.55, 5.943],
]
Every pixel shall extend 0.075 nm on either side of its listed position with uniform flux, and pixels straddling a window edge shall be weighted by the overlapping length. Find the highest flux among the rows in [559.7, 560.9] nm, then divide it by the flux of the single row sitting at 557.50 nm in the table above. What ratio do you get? 1.23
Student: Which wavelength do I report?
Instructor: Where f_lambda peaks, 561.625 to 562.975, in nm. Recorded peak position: 562.75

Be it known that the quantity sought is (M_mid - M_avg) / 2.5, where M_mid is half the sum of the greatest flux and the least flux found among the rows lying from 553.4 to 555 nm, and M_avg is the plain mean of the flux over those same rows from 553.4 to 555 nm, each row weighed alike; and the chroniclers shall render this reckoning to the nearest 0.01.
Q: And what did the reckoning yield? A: 0.02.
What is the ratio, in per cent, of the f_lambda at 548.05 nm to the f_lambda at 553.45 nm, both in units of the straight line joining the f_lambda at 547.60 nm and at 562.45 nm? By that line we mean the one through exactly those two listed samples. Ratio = 106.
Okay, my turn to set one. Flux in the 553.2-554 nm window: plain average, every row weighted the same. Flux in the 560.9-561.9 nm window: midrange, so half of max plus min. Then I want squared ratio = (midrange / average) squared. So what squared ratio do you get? 1.13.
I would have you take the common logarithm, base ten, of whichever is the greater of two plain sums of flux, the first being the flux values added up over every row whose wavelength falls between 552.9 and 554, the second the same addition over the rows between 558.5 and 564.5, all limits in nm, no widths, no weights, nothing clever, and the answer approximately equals 2.4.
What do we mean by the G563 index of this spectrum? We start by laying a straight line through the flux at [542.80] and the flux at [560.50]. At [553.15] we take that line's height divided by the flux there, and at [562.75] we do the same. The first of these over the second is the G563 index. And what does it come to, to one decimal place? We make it 1.1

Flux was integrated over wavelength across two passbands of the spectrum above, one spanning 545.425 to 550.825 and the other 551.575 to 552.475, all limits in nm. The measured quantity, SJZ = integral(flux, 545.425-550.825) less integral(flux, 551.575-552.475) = 25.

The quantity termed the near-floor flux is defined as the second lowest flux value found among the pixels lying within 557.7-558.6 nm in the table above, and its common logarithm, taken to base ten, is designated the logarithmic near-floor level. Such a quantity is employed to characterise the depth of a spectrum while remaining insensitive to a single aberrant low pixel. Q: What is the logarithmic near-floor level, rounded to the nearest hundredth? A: 0.75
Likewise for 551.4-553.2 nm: 0.67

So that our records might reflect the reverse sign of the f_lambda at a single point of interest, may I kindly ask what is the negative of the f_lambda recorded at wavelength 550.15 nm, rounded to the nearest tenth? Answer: -5.7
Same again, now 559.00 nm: -5.0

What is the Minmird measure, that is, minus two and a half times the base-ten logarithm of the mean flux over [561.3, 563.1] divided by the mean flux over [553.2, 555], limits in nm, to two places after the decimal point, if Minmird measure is 0.03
